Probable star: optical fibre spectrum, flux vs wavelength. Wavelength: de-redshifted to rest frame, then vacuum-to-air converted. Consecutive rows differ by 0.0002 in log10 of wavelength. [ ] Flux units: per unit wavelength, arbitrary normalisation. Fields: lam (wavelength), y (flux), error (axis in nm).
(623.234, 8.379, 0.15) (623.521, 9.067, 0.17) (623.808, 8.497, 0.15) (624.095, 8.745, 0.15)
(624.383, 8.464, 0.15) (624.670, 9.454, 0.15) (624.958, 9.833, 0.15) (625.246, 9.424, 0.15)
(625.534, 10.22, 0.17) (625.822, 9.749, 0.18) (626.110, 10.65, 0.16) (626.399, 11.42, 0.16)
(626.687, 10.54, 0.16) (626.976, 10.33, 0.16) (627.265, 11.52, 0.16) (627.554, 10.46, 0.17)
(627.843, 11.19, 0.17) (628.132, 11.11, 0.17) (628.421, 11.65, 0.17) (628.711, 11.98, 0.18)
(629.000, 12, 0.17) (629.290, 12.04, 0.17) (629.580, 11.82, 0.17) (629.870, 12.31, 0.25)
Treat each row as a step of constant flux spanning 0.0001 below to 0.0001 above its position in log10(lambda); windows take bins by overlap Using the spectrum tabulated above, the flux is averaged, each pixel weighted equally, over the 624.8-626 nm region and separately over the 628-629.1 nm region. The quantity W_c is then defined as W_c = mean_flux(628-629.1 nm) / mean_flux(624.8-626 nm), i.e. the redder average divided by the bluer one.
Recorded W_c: 1.19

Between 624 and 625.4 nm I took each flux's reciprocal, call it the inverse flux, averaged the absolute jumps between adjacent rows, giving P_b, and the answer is 0.0062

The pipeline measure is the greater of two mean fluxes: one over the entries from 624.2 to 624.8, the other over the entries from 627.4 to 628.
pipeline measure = 10.8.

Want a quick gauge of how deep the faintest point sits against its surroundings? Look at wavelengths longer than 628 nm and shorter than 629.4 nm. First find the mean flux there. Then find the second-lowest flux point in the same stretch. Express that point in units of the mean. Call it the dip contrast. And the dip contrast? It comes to 0.991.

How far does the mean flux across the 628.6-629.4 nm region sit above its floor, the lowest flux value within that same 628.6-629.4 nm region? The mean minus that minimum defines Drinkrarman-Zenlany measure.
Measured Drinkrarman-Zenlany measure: 0.03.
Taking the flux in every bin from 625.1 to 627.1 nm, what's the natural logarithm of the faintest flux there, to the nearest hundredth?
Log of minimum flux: 2.24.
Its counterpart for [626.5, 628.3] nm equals 2.34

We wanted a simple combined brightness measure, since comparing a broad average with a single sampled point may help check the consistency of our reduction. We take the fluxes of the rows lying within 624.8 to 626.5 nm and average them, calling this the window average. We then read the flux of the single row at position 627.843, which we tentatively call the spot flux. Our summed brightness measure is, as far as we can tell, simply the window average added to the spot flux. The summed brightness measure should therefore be 21.4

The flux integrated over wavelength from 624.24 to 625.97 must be 16.5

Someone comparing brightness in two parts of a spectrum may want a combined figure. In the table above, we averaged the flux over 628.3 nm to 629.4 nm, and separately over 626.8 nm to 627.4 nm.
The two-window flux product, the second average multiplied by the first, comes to 130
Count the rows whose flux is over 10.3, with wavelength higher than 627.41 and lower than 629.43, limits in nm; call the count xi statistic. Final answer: 7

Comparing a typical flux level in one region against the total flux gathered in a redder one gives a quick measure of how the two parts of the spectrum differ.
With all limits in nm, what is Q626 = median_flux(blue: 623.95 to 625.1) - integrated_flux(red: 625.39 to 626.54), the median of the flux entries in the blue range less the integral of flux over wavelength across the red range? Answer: -3.0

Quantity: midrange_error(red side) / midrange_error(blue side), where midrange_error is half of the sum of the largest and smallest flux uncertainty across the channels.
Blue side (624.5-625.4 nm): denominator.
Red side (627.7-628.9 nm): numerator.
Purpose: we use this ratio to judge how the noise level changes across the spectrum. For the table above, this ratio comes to 1.17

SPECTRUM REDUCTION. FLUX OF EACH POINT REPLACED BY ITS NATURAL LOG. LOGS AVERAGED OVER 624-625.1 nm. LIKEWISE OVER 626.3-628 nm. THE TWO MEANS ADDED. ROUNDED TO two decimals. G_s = 4.60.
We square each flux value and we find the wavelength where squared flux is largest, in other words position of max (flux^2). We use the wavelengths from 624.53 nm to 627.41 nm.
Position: 627.265 nm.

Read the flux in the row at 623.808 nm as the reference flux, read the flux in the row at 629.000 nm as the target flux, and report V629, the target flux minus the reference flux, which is 3.5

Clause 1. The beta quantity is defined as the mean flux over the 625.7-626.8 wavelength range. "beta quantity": 10.6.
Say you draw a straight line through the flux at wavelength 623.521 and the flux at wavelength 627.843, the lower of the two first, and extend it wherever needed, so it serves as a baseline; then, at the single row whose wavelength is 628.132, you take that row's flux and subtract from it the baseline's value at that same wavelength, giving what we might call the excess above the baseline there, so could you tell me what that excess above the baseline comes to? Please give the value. -0.2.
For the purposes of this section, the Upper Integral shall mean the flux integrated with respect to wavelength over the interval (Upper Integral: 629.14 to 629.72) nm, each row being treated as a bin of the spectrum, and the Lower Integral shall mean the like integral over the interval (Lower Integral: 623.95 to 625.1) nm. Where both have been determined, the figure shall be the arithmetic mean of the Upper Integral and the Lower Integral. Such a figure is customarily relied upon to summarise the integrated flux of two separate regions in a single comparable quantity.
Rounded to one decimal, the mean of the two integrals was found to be 8.7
